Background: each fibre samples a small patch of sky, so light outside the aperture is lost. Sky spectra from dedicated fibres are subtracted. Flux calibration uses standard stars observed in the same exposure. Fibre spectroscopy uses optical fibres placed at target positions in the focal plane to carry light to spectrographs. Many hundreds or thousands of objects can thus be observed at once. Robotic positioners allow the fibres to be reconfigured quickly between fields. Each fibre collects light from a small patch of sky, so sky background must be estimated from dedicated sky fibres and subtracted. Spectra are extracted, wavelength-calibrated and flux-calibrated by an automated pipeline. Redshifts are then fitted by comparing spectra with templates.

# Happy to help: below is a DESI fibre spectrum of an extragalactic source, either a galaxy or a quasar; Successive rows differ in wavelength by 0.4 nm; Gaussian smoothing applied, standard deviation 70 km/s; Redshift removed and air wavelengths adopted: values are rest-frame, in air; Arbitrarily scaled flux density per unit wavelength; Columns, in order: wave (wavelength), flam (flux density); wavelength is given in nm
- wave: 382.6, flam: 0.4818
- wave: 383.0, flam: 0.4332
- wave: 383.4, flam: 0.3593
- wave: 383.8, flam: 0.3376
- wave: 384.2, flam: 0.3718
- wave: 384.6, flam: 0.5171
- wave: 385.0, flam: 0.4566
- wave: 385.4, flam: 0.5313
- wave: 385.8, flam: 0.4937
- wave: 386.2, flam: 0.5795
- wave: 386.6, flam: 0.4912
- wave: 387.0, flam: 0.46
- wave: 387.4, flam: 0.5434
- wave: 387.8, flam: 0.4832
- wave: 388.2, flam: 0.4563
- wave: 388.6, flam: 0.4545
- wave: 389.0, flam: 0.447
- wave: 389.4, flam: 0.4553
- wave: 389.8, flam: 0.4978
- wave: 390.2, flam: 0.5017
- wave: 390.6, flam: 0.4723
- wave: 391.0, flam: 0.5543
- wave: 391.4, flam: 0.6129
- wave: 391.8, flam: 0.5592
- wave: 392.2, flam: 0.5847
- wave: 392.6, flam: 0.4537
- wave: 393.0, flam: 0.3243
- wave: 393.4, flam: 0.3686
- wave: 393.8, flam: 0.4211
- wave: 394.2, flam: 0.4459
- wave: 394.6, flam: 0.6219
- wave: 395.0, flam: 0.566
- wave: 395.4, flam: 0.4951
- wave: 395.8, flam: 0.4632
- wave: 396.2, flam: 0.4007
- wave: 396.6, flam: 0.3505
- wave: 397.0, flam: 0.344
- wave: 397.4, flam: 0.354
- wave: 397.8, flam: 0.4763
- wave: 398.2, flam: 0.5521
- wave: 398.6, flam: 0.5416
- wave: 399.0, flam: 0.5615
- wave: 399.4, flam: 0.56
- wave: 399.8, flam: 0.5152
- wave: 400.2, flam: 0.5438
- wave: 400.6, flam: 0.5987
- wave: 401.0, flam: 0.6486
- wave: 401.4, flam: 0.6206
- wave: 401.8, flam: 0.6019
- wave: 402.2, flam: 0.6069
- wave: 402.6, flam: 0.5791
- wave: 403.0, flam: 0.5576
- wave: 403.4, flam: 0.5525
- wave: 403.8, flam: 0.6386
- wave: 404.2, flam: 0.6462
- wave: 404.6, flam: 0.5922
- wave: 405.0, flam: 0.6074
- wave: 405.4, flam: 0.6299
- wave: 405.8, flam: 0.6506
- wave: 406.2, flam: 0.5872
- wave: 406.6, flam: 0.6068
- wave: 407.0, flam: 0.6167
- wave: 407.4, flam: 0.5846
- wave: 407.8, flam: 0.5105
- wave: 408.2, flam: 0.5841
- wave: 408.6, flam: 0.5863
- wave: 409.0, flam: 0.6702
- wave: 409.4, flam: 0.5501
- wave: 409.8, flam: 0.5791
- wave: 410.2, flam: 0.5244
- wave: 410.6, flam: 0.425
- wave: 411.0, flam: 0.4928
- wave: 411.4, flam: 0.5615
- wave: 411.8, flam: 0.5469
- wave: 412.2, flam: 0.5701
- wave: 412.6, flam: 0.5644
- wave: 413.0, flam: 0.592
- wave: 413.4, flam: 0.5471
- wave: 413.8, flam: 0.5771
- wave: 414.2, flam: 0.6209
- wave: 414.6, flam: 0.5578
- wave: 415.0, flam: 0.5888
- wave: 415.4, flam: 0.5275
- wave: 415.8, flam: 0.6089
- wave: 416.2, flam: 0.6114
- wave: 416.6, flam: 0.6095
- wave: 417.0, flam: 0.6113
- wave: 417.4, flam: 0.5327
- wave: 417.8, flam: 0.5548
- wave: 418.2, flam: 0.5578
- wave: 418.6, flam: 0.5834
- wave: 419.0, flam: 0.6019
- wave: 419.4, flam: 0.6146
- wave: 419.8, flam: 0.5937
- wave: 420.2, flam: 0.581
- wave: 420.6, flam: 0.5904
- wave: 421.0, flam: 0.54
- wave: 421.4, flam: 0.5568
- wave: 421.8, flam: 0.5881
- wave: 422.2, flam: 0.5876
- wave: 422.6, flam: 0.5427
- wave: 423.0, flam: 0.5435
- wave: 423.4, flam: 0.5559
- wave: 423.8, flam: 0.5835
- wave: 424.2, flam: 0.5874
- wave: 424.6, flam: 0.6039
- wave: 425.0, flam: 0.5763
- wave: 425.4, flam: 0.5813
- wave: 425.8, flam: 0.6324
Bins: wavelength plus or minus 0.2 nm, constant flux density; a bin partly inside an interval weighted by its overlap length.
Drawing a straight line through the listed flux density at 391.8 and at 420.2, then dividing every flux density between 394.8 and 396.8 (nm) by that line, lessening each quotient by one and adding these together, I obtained -1.0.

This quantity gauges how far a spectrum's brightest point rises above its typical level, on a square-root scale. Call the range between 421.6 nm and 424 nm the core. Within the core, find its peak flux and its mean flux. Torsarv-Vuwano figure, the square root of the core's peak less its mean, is 0.15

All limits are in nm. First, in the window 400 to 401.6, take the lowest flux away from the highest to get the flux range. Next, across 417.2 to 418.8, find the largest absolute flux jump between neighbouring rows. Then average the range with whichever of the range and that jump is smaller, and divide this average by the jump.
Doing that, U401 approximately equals 2.5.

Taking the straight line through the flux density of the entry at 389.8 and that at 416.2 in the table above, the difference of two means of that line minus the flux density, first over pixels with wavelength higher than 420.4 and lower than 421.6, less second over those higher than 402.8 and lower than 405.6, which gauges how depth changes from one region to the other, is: 0.11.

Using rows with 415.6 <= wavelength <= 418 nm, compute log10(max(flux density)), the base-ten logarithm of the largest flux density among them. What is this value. -0.214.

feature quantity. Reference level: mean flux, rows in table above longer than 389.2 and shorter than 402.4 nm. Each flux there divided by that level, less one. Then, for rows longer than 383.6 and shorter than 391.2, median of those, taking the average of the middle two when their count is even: -0.044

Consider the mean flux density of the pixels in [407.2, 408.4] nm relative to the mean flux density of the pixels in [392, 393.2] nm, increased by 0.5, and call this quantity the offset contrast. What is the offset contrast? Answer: 1.73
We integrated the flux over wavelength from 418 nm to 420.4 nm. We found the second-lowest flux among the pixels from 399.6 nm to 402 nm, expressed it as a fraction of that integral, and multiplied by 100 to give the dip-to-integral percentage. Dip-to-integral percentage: 38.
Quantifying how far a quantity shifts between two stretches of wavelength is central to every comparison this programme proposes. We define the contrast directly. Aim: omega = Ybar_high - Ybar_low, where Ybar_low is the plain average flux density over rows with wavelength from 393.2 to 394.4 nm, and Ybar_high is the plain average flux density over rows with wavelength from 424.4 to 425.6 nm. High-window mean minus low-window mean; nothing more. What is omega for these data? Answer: 0.18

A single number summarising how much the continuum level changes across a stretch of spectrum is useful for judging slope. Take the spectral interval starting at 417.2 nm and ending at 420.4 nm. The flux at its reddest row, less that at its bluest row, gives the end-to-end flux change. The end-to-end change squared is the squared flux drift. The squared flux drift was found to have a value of 0.0023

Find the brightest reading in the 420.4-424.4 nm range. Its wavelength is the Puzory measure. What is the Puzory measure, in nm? 420.6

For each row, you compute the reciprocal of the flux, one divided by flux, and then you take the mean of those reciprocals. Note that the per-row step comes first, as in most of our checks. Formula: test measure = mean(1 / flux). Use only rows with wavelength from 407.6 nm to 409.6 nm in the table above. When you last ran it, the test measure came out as 1.74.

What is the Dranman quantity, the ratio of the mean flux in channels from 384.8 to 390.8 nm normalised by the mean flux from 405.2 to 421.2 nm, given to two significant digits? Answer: 0.85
